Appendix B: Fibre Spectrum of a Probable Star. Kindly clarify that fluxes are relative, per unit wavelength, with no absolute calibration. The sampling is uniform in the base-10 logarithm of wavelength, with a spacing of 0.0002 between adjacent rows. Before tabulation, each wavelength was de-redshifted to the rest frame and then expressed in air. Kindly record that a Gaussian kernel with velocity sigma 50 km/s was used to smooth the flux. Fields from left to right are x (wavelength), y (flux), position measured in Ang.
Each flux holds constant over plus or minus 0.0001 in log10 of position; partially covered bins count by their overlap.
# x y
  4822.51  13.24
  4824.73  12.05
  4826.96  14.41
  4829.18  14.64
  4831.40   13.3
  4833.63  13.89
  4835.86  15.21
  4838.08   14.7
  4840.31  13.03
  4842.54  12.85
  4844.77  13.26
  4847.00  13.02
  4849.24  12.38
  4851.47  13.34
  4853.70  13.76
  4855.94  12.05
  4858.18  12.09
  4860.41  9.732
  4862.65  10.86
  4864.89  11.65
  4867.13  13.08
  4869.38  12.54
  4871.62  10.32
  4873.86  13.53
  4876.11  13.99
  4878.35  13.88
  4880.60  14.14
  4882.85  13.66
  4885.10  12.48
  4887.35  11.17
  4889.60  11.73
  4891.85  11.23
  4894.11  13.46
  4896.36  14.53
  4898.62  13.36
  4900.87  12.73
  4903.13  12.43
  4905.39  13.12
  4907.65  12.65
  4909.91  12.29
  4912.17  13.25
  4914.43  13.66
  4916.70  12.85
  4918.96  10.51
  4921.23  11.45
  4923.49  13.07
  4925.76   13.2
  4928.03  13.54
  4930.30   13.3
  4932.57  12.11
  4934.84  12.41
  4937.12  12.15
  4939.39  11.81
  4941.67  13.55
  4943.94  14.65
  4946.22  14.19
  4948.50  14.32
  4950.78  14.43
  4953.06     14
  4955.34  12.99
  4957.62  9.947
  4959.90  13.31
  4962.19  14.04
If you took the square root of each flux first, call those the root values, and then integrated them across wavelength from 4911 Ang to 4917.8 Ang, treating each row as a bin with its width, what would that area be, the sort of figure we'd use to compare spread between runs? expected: 24.7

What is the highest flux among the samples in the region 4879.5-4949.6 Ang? 14.65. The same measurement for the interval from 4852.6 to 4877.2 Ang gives 13.99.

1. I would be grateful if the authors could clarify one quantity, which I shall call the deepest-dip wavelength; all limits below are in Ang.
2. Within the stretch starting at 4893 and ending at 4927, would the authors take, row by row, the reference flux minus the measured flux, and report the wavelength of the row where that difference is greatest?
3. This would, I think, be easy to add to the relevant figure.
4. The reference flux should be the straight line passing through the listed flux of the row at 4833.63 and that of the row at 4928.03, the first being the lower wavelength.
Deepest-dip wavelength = 4918.96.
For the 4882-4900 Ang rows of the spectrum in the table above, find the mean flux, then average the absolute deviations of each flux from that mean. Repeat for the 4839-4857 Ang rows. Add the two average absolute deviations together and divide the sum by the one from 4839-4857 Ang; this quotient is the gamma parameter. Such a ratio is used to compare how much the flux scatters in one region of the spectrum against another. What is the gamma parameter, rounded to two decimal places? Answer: 3.62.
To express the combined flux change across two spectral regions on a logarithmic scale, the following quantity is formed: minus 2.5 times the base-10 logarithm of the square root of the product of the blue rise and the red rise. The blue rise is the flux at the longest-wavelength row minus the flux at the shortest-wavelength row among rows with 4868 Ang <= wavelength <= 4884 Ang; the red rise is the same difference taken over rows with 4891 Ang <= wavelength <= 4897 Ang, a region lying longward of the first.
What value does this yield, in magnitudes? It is -0.7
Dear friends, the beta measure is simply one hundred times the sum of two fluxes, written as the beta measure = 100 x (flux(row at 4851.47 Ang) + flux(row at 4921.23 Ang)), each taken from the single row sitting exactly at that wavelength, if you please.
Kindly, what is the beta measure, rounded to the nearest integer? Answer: 2479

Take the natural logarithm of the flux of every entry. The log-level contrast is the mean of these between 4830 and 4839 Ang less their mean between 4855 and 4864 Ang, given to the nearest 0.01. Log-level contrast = 0.25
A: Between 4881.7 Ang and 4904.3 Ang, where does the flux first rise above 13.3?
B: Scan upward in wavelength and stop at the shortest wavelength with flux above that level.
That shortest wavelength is 4882.85 Ang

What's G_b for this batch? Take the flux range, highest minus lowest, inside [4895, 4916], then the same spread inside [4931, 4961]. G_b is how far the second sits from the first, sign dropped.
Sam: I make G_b 2.5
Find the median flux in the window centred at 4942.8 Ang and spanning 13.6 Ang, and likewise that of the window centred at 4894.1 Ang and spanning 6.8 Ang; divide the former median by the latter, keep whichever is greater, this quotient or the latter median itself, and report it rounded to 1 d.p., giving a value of 13.5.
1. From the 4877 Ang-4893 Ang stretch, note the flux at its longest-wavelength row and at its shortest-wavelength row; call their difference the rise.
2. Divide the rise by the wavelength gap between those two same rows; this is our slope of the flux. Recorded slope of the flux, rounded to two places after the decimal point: -0.20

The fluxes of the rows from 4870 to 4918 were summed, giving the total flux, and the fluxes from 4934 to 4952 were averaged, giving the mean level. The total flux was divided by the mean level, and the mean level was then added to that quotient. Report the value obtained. 34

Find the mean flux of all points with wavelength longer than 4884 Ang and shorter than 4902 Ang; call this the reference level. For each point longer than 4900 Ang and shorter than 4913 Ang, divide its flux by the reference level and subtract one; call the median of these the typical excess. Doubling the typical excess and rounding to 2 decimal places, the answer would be 0.02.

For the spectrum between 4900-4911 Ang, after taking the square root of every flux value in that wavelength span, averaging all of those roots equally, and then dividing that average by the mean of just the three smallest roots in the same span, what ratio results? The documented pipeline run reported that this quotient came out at 1.007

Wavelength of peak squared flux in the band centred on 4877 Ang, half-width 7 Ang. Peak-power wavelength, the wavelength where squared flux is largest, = 4880.60 Ang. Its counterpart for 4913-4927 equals 4914.43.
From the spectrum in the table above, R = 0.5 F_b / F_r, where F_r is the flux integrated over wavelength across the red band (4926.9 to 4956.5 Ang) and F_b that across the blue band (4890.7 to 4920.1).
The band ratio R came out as 0.475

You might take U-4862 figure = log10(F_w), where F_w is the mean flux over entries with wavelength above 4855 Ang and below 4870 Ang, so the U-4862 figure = 1.07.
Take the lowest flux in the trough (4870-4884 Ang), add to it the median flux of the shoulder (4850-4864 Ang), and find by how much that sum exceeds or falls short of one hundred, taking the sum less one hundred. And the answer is -77.6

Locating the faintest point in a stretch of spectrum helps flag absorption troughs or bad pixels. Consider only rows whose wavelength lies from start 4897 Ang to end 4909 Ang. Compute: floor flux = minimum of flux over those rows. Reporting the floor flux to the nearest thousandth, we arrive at 12.430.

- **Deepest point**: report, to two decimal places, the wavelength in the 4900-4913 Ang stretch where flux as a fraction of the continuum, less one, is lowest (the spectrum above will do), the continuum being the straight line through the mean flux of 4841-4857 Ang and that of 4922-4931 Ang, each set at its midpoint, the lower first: 4909.91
